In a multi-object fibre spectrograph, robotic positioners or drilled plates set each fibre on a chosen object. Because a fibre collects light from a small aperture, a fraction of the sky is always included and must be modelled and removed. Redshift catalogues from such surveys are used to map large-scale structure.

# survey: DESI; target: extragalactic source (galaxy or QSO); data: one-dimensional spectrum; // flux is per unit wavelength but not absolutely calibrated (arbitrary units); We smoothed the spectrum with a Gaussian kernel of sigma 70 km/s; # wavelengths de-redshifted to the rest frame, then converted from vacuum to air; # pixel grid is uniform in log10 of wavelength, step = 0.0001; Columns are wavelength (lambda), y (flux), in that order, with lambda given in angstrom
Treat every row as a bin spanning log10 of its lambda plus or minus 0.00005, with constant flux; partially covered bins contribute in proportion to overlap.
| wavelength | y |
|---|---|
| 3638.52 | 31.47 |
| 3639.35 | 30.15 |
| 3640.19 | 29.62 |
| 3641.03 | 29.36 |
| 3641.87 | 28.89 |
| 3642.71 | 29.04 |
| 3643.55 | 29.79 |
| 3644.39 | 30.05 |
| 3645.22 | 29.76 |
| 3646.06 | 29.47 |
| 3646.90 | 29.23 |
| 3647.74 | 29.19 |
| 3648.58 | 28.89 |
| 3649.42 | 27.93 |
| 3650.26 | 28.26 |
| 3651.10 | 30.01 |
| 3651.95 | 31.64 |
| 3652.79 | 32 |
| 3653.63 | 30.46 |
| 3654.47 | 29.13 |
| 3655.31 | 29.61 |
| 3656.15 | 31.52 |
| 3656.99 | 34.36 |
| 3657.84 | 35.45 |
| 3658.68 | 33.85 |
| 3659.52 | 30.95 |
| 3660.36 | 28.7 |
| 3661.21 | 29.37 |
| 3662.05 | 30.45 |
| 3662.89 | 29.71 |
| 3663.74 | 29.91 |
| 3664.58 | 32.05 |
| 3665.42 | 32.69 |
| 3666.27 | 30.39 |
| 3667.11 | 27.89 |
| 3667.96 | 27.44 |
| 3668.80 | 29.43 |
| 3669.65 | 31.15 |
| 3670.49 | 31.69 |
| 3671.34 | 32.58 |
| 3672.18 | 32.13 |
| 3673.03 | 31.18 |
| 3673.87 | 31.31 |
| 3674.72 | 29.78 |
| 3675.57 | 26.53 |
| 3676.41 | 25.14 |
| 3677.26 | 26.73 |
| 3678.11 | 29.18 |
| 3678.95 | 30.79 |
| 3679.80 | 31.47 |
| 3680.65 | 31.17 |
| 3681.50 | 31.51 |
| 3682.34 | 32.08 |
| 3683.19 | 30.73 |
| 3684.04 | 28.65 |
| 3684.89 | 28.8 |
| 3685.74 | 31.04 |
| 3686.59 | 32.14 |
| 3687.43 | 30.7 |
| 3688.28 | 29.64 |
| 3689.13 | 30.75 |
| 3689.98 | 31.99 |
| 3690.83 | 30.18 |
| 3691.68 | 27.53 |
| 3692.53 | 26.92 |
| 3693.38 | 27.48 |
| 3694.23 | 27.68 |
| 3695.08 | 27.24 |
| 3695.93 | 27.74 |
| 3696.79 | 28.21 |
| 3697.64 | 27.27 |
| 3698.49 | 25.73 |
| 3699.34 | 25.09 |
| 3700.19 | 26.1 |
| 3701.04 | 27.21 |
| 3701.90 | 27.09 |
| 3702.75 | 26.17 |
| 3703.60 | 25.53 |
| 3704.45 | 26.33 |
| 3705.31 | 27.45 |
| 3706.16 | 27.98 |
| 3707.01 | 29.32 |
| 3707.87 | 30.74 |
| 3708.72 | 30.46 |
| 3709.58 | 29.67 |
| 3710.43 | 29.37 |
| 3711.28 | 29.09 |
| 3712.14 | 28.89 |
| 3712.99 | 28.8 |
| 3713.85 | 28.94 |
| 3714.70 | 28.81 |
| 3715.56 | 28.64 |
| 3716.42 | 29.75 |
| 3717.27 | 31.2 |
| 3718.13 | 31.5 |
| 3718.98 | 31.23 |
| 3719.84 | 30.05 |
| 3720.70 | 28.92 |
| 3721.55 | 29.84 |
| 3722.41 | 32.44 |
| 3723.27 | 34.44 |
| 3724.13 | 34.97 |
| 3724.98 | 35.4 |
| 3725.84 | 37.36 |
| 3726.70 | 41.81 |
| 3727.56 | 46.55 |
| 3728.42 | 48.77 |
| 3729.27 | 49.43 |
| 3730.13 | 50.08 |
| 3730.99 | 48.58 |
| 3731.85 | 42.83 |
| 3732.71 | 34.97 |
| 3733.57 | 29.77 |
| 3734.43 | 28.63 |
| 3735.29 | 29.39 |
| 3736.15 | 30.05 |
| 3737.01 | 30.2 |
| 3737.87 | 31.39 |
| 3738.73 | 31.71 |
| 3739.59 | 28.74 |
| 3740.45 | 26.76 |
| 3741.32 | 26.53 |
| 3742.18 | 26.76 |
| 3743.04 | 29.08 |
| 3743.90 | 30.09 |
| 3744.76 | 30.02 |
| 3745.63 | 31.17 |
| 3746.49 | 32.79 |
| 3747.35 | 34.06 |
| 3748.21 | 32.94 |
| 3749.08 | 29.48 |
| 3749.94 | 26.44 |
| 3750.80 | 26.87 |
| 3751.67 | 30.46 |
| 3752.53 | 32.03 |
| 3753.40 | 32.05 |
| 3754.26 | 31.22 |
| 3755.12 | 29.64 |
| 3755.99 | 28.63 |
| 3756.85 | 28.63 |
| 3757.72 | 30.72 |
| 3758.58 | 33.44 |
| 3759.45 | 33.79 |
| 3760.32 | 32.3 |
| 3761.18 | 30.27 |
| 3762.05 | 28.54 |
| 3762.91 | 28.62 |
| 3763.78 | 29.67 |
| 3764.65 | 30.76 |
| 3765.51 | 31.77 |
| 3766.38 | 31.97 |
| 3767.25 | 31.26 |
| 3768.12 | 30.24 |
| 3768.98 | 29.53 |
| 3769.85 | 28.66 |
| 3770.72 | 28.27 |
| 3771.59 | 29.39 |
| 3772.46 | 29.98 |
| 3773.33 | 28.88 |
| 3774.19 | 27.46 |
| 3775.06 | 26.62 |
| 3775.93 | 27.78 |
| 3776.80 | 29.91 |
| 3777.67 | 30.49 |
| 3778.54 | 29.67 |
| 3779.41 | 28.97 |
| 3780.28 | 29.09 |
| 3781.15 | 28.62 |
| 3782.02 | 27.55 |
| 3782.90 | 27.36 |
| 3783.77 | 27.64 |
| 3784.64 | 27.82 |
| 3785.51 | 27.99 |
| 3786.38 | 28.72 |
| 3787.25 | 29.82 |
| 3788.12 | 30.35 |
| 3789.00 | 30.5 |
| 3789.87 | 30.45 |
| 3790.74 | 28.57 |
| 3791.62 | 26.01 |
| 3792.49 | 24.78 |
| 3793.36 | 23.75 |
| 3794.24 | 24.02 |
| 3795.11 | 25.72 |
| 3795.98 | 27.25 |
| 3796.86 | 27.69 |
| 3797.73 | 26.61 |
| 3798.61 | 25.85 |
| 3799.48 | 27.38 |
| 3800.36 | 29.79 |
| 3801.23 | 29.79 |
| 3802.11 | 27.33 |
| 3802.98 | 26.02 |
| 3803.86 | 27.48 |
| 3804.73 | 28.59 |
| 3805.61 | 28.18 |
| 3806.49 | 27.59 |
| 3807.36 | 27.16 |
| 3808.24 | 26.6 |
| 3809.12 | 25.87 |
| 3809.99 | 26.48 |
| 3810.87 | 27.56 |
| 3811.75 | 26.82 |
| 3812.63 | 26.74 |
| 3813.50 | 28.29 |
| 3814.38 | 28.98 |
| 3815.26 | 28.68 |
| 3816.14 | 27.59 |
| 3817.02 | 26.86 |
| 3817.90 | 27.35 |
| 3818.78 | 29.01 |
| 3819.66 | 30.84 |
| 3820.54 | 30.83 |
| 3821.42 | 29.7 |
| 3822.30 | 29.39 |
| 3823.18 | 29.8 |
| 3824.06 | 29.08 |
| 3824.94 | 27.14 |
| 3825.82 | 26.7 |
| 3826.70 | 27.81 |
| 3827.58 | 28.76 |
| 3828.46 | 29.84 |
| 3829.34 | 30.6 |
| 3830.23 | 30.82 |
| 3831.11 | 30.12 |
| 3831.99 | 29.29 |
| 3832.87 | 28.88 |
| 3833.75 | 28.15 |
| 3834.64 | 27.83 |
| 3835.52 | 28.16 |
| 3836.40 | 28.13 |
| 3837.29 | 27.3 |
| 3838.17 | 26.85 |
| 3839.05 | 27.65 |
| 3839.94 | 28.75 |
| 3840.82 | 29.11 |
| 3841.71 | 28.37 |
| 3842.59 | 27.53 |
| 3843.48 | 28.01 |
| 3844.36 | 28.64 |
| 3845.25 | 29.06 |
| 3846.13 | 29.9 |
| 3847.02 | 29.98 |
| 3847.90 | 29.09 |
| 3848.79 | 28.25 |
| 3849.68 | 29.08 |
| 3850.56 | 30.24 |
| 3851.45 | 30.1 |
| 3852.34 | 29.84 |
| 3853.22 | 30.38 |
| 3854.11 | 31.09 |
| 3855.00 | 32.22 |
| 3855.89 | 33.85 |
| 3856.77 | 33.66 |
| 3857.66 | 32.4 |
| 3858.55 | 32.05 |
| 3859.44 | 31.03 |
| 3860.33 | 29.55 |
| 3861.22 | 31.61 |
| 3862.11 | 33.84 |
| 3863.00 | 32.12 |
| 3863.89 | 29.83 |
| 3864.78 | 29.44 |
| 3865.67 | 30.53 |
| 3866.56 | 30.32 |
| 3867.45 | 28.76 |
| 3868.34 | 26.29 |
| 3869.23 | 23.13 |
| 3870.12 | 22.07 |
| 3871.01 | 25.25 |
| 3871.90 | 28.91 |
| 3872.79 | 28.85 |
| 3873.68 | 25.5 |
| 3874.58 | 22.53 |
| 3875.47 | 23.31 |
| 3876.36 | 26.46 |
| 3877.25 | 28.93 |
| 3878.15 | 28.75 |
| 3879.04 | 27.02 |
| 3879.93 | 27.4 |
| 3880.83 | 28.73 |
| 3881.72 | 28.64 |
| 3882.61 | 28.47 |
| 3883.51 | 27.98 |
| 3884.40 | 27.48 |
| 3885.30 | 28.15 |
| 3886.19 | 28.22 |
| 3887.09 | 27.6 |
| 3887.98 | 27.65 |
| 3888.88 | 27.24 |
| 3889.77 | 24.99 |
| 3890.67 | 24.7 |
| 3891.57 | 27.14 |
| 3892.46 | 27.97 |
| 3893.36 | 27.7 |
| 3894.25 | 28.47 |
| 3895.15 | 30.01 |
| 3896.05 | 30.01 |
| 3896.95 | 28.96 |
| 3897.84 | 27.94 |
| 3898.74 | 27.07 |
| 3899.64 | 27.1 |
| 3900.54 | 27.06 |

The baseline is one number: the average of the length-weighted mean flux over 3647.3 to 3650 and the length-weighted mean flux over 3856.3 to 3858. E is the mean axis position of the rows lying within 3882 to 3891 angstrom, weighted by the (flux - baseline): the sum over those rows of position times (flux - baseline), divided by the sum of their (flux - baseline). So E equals 3887.3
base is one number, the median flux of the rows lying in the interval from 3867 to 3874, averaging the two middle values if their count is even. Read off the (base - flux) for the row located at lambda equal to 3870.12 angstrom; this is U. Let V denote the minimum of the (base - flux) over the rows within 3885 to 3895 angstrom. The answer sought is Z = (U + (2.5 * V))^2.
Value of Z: 7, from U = 3.8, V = -3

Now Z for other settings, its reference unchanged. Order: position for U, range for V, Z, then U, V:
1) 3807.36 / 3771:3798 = 163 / -1.3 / -5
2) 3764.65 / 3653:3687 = 827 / -4.9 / -10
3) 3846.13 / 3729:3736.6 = 4156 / -4.0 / -24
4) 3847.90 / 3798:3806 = 167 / -3.2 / -4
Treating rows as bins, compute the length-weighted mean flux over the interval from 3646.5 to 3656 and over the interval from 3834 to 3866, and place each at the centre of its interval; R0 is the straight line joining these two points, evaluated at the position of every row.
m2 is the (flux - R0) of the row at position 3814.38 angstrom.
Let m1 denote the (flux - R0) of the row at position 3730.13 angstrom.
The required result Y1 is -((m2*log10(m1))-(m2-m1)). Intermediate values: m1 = 20.3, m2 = -1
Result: -20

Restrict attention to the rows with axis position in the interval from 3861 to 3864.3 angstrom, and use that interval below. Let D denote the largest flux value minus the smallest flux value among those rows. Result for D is 4.0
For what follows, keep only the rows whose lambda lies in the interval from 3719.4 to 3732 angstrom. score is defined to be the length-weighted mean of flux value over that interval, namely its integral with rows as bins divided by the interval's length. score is 39.3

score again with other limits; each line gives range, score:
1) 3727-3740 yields 37.5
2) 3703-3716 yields 28.6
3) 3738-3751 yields 29.7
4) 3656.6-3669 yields 30.9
